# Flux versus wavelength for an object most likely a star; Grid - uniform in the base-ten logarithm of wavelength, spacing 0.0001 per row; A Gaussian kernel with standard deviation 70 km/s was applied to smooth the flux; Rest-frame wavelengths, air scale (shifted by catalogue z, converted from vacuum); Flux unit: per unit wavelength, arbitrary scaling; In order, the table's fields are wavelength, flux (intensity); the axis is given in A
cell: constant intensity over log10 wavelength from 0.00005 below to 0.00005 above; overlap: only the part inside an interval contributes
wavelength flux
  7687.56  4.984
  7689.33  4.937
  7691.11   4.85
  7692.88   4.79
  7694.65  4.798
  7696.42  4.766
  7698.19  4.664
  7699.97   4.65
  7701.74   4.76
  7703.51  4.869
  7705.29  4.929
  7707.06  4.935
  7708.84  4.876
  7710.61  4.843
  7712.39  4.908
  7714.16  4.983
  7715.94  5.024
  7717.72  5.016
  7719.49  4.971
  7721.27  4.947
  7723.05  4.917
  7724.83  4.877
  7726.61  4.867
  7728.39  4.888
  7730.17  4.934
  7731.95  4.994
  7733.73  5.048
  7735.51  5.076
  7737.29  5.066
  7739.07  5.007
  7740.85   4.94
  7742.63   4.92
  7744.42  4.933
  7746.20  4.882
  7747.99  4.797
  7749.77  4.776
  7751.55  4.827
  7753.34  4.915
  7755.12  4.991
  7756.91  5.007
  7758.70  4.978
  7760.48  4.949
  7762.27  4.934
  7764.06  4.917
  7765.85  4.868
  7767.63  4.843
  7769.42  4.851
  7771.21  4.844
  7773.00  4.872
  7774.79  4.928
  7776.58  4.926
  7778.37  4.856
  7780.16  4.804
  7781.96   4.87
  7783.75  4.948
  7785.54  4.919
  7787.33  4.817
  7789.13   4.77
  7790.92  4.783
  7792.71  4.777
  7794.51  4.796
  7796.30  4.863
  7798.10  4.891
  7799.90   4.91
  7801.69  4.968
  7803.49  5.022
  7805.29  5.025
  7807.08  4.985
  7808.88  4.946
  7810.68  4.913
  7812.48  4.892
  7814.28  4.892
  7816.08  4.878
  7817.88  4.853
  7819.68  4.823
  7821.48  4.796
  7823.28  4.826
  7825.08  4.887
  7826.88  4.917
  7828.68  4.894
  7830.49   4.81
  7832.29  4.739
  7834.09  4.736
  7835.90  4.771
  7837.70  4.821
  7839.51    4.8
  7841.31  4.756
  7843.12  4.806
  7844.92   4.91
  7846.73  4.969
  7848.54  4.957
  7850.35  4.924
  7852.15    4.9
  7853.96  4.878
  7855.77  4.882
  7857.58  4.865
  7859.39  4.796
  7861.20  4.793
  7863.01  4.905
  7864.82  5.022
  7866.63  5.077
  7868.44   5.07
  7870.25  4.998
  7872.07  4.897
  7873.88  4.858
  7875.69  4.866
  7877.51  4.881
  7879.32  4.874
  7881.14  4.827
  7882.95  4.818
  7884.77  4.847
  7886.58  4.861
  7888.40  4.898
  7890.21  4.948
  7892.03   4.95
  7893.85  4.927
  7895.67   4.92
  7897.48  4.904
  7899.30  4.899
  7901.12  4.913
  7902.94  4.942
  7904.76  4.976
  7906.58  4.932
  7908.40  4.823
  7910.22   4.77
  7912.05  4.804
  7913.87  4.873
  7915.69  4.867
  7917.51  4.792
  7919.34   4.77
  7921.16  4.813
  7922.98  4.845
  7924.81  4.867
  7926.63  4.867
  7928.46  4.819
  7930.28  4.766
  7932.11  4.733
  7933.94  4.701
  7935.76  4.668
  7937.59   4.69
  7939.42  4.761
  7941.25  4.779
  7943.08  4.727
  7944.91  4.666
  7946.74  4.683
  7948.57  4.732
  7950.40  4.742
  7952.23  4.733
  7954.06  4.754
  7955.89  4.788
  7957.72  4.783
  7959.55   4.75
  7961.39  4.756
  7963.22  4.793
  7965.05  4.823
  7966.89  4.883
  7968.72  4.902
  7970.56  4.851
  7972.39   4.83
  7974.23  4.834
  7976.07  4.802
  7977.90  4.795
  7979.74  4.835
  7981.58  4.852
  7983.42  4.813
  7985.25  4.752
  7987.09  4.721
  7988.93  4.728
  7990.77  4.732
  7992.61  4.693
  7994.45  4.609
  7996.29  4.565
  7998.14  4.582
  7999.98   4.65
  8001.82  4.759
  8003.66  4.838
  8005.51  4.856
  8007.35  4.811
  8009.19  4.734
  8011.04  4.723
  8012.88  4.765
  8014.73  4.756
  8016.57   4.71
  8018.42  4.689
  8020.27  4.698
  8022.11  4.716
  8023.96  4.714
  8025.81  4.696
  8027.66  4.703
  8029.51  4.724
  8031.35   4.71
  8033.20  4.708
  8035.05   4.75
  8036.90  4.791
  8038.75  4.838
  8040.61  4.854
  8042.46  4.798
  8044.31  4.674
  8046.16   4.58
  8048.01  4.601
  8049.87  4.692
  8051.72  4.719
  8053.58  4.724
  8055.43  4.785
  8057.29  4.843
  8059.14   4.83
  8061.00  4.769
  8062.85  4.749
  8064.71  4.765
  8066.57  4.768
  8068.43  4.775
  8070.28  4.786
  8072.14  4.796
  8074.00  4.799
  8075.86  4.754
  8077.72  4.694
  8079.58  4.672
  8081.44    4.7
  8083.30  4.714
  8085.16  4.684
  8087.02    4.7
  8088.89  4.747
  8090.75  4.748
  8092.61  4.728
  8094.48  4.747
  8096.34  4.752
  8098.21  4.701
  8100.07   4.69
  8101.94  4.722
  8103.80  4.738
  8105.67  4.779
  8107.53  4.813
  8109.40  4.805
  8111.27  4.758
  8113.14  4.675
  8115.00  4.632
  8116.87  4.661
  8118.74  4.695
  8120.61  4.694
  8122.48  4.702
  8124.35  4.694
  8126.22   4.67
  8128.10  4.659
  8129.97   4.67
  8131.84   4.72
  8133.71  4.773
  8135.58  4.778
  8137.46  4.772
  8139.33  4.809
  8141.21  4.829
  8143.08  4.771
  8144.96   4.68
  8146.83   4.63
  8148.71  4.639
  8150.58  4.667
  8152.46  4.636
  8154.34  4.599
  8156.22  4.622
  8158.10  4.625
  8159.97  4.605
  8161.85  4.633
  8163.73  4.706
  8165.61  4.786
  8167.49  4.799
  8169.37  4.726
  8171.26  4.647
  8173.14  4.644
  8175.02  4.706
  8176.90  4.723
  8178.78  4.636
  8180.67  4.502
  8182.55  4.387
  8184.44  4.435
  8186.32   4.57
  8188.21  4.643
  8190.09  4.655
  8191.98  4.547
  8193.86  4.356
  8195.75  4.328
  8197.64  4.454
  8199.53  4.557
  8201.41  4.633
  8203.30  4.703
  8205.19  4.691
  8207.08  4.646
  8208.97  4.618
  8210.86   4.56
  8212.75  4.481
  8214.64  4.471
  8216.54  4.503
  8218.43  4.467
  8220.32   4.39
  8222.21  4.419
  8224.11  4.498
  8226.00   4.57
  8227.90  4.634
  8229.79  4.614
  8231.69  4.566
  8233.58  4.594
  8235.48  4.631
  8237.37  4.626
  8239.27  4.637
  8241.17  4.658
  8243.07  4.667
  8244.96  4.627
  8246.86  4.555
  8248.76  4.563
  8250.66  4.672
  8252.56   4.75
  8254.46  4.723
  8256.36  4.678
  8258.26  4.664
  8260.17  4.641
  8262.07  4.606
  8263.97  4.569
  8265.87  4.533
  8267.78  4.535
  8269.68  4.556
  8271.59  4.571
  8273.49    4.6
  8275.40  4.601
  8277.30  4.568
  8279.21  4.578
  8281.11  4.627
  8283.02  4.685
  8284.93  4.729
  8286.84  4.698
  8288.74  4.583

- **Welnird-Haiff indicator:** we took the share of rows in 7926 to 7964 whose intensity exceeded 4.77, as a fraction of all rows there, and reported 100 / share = 350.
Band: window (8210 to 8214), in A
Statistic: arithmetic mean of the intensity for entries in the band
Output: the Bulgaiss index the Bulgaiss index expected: 4.52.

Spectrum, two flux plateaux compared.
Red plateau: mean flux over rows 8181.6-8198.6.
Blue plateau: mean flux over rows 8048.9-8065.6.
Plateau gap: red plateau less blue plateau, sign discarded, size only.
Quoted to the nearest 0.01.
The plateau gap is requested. 0.28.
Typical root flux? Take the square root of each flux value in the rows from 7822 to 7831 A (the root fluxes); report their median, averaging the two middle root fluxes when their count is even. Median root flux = 2.21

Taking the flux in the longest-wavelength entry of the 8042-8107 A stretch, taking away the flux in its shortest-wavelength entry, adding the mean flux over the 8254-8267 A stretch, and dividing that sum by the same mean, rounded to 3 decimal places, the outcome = 0.996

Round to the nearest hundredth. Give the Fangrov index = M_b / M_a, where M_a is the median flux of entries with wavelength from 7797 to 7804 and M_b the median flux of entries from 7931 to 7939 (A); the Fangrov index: 0.95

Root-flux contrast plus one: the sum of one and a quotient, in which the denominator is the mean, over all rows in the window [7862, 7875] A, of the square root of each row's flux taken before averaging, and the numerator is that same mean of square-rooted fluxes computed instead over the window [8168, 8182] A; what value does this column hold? 1.97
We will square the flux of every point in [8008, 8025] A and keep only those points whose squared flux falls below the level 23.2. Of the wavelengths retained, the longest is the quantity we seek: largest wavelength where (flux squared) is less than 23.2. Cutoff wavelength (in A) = 8023.96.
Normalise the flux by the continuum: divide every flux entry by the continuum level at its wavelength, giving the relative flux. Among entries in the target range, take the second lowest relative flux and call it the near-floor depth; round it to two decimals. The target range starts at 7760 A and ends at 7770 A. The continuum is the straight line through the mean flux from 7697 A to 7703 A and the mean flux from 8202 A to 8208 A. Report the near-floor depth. 1.03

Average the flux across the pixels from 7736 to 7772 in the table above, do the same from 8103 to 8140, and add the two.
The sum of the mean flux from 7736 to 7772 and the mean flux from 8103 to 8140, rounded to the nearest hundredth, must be 9.64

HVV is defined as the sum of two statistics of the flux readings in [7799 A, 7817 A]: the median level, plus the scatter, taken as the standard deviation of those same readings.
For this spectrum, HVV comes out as 4.98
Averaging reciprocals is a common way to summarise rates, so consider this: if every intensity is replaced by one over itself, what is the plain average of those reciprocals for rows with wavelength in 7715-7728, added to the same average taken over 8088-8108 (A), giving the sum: 0.413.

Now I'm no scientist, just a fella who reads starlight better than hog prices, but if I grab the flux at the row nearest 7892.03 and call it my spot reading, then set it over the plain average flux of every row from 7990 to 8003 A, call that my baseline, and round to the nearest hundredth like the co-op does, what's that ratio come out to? 1.06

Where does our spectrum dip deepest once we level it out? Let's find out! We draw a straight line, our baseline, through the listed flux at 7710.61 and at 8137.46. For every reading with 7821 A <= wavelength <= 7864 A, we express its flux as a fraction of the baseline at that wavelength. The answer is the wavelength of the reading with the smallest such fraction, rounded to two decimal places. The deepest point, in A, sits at 7834.09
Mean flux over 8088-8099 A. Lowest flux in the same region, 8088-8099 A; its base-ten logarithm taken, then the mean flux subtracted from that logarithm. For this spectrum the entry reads -4.06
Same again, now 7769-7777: -4.20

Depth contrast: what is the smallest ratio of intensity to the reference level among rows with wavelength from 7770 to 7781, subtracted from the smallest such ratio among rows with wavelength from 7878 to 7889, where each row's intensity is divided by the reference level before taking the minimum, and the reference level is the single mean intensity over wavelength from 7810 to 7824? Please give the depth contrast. 0.003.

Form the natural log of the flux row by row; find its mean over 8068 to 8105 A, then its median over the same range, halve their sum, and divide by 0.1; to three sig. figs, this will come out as 15.5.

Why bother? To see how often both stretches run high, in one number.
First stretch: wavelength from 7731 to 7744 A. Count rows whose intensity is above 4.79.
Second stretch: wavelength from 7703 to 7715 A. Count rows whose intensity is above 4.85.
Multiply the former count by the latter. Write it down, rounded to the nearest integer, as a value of 42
